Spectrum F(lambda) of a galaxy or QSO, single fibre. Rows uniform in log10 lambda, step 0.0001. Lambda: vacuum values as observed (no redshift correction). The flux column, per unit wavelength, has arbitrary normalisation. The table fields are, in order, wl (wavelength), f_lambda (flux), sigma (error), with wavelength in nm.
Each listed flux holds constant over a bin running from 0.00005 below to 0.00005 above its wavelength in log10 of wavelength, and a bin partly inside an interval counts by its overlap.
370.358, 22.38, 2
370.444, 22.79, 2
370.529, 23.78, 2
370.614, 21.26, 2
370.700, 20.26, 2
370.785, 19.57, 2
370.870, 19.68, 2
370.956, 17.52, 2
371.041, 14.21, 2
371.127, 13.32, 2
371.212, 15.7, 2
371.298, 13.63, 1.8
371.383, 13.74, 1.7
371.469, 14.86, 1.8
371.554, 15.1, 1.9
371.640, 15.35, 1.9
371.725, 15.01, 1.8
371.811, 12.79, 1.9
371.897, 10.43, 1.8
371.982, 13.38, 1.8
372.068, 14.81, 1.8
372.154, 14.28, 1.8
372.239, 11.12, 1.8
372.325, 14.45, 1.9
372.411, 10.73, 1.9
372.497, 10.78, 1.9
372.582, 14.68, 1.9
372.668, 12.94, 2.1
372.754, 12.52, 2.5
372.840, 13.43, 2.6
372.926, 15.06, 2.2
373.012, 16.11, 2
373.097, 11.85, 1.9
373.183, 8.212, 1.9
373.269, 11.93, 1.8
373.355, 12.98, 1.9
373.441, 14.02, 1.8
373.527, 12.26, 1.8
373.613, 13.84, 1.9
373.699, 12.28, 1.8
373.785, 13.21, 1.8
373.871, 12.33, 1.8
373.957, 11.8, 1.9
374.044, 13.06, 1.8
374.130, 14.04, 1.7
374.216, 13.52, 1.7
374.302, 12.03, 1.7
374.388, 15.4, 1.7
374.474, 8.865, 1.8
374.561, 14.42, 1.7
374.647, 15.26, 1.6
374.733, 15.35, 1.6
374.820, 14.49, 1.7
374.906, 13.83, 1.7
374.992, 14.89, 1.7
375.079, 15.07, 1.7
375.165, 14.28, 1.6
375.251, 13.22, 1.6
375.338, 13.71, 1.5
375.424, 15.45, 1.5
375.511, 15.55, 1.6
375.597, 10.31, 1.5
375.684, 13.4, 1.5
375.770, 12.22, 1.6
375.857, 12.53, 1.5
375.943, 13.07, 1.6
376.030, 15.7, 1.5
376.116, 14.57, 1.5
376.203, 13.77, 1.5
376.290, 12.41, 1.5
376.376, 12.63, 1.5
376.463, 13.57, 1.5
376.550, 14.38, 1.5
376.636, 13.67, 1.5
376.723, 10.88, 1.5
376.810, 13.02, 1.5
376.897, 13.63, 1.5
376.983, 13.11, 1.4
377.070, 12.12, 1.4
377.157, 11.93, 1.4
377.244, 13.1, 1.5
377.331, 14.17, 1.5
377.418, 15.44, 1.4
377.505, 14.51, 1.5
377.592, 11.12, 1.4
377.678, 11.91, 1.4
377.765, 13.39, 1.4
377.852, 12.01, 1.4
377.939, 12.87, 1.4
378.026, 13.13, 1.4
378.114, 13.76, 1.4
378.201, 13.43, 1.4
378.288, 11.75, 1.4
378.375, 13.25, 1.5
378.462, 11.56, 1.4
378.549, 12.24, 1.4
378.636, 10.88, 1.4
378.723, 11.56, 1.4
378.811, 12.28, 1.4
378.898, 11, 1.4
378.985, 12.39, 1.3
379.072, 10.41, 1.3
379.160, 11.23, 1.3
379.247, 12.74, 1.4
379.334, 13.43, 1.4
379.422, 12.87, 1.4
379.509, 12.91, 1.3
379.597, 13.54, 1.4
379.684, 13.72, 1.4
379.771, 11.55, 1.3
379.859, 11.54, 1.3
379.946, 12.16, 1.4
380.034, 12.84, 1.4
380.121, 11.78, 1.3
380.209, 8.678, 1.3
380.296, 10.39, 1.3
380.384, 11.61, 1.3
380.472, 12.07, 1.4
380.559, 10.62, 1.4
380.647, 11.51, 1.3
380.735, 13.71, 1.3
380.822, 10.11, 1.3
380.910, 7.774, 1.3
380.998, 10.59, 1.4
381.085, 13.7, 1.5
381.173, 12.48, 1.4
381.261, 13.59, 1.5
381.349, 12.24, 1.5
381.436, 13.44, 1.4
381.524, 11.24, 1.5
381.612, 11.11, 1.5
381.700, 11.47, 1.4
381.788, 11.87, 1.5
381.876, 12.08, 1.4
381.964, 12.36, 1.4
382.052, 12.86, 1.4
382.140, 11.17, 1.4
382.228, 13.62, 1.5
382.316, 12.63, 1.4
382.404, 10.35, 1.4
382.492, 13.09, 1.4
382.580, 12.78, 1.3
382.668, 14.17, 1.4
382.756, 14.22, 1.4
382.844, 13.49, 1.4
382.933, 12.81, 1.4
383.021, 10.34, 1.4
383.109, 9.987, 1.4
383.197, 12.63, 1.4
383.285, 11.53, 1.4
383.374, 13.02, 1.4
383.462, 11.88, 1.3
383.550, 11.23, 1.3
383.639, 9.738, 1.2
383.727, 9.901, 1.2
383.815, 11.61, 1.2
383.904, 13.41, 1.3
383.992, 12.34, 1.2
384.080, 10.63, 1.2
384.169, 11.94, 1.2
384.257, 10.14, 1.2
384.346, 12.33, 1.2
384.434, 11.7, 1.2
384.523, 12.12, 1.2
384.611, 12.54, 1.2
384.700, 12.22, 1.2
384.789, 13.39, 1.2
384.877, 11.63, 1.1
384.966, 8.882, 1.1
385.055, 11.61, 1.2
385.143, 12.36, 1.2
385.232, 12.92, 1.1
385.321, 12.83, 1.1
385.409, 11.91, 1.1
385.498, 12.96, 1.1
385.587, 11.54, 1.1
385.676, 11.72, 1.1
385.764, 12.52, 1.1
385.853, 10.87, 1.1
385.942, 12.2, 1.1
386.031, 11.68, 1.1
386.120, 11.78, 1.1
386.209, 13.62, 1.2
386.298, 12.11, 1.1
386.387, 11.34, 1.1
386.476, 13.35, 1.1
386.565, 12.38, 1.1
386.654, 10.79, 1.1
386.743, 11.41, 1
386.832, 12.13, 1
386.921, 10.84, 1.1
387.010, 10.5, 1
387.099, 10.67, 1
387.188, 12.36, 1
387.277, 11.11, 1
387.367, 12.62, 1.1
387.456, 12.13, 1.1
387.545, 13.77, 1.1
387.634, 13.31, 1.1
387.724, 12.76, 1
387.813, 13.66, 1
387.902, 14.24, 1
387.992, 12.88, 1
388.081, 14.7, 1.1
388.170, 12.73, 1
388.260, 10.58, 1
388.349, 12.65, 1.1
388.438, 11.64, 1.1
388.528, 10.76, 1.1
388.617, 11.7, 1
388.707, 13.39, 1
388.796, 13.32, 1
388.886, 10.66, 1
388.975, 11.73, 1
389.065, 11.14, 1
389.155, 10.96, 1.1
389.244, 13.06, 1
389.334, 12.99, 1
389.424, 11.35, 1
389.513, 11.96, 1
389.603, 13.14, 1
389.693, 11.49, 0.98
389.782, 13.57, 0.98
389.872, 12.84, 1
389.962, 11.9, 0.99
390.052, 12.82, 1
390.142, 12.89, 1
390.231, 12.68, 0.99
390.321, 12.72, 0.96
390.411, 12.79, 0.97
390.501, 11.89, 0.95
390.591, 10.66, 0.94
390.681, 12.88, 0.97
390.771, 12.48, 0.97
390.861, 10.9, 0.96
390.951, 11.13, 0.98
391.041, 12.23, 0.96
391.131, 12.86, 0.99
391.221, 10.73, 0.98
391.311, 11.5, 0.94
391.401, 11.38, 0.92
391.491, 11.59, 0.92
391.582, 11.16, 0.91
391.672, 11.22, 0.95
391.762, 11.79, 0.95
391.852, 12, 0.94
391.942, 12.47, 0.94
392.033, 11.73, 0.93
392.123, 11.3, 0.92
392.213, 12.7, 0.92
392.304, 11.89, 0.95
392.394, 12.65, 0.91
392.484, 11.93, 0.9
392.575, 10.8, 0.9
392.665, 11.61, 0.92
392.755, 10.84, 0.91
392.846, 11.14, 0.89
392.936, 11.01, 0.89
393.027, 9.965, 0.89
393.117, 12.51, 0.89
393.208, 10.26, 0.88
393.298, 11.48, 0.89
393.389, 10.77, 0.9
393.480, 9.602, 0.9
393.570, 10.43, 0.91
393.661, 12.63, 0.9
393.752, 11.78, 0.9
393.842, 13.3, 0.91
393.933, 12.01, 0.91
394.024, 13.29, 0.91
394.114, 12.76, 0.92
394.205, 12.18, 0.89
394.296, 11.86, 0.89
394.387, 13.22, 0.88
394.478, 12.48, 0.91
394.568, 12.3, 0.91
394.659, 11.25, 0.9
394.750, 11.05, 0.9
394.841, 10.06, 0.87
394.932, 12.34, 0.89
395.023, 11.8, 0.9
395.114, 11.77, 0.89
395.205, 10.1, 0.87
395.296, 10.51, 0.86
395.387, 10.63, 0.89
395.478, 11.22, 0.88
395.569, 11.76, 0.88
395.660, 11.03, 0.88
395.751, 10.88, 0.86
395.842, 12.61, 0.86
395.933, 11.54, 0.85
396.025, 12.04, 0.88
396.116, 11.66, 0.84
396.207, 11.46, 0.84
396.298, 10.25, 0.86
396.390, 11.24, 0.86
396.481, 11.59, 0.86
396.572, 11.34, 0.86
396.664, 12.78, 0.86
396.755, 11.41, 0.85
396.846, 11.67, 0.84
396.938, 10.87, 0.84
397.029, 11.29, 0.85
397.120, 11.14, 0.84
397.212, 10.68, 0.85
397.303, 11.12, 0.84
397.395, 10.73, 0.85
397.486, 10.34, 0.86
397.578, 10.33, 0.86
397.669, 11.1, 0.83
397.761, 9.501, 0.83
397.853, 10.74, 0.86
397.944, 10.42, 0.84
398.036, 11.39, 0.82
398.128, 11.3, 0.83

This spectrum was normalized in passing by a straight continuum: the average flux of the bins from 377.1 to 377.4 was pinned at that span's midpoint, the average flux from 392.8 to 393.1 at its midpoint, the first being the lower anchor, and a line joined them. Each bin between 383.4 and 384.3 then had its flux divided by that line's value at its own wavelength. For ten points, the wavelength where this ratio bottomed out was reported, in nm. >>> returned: 383.639 nm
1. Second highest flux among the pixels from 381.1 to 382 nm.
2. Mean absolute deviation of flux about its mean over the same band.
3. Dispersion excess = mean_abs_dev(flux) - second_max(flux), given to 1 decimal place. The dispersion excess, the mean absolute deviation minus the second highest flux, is -12.8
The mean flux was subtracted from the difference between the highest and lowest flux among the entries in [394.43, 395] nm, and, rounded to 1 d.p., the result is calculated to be -9.2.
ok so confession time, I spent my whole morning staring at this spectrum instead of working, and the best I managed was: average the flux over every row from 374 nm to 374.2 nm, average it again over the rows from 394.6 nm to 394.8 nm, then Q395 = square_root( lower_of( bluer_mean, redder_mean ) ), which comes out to 3.34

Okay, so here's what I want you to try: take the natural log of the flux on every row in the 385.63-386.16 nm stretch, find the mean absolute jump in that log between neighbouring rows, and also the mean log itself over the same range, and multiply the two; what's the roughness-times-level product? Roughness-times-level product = 0.18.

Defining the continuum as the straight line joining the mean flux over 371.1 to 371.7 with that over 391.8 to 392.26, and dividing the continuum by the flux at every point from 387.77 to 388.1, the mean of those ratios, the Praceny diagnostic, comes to 0.91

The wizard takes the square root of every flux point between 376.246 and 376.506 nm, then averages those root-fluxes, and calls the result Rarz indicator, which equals 3.59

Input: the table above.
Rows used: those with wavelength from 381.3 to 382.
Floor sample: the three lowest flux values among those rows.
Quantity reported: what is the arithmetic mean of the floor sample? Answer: 11.3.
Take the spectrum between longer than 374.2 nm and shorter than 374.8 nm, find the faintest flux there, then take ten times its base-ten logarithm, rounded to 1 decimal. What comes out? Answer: 9.5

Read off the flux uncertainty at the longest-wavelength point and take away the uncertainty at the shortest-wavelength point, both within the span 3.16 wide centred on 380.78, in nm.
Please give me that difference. 0.00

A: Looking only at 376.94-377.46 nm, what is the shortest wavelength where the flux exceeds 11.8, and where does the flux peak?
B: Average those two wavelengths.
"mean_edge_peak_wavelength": 377.20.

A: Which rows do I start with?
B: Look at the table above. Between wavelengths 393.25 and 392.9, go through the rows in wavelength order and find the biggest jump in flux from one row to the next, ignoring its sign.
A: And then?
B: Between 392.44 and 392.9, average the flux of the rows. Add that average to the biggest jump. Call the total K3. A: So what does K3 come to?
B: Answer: 13.8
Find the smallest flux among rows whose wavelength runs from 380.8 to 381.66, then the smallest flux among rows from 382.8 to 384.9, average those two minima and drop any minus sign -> 8.8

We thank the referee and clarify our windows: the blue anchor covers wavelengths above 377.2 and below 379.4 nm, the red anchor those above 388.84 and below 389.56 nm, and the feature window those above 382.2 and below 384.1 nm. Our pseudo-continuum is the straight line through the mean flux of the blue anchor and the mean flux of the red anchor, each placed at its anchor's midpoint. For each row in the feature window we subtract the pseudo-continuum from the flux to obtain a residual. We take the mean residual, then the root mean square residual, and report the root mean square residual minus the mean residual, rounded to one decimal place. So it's 1.5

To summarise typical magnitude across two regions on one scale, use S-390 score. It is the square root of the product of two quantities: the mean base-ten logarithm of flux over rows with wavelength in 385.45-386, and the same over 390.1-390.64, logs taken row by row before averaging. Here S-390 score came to 1.08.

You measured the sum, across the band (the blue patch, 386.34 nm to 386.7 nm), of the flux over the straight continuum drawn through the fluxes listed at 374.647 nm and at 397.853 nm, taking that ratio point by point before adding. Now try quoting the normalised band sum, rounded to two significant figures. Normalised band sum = 3.7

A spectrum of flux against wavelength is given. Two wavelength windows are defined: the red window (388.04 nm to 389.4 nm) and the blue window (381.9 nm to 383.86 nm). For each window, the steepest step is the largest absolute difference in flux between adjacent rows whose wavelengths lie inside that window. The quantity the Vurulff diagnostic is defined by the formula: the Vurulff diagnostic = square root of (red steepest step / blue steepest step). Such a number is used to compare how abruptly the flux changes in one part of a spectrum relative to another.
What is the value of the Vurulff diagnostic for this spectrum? 0.99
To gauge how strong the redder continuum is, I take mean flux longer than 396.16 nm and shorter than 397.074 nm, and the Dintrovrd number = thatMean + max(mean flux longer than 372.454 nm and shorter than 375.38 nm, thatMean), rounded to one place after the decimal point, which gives 24.7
